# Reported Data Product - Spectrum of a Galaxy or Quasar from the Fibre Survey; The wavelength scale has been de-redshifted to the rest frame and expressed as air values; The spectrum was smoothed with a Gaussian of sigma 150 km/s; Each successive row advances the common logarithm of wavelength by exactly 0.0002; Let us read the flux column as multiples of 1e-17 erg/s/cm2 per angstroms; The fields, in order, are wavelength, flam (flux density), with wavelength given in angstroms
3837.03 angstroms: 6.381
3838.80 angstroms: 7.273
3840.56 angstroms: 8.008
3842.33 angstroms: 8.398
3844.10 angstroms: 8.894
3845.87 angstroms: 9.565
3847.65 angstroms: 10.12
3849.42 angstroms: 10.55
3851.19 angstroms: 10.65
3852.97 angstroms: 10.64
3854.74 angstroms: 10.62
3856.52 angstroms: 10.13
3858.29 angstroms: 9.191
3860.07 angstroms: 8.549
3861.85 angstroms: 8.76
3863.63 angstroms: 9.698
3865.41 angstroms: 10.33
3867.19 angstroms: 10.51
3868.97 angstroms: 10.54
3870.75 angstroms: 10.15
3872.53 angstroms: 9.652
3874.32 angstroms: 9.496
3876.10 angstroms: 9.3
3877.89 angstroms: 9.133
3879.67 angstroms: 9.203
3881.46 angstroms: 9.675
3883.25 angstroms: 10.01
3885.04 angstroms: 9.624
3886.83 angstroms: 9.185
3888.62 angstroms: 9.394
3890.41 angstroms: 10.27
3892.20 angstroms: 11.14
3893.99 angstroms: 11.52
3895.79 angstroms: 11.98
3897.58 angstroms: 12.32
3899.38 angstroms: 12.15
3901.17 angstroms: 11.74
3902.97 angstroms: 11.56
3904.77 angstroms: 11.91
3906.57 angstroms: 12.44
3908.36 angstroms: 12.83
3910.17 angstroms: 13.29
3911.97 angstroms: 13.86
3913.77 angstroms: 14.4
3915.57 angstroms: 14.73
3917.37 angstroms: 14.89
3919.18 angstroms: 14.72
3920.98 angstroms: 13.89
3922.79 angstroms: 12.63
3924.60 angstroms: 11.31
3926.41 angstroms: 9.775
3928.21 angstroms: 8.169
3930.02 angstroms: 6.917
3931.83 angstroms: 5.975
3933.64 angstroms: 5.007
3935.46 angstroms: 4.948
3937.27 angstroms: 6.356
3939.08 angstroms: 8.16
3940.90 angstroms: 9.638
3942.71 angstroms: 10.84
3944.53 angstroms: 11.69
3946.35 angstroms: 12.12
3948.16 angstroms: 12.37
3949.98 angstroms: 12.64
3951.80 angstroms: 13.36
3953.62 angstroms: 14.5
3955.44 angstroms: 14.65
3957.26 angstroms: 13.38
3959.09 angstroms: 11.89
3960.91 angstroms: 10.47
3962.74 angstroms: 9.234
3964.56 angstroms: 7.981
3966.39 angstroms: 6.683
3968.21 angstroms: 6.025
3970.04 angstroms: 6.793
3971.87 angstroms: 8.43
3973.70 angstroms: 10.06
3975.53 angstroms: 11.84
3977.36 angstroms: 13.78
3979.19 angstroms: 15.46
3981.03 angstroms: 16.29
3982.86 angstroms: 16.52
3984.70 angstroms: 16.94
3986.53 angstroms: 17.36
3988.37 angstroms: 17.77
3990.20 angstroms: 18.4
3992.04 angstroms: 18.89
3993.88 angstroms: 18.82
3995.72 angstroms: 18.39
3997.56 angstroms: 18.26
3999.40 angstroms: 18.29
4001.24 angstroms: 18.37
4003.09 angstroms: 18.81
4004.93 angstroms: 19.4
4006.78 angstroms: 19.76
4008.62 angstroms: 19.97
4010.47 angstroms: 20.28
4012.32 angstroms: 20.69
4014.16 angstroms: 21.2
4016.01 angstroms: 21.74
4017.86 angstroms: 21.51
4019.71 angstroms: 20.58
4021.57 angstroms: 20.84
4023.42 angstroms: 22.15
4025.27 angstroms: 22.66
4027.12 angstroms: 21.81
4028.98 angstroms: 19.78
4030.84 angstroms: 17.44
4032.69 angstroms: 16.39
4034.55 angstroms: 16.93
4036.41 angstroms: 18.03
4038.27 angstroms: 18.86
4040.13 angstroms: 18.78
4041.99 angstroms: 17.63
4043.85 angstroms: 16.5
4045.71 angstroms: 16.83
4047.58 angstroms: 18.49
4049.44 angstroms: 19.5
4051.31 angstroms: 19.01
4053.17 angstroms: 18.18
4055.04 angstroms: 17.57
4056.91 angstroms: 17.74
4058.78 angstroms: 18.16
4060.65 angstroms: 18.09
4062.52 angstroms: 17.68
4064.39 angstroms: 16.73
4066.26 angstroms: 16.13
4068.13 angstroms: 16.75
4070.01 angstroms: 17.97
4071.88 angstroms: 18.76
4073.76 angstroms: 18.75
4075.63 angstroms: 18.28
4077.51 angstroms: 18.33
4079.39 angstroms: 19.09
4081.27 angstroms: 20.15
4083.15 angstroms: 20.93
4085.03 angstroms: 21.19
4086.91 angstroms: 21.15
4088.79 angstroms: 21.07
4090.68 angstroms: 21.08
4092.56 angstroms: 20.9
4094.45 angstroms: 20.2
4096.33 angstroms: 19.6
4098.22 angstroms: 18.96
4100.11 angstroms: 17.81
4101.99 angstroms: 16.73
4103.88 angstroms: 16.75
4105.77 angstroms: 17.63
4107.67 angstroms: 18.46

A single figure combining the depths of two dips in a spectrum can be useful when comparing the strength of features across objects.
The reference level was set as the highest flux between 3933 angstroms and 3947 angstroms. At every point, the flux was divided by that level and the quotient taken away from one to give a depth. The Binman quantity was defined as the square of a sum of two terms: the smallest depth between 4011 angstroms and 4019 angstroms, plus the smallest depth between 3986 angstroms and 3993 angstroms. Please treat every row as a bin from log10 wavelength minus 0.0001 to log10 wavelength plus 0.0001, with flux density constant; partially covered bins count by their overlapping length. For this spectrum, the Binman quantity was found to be 1.83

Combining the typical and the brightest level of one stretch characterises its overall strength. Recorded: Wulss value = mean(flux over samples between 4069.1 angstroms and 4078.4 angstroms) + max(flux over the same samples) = 37.2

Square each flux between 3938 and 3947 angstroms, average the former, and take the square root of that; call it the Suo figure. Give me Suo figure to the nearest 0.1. 10.6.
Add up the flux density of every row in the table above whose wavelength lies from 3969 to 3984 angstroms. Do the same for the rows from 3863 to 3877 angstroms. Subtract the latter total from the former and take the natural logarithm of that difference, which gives 3.0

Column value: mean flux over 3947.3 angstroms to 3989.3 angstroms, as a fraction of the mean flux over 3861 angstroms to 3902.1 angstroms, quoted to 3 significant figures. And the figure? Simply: 1.21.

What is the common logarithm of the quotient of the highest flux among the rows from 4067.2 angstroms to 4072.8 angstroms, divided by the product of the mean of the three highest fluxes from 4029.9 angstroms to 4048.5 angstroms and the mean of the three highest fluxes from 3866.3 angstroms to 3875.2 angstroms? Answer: -1.0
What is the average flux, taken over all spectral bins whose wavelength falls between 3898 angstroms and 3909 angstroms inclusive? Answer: 12.1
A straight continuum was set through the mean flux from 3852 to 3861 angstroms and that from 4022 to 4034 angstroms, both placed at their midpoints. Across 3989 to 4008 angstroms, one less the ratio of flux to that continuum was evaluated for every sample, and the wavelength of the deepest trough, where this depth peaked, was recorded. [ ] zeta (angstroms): 4001.24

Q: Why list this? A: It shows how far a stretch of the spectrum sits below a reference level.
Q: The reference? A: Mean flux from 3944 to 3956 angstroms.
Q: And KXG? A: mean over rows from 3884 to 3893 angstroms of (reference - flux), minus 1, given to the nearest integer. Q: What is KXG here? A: 2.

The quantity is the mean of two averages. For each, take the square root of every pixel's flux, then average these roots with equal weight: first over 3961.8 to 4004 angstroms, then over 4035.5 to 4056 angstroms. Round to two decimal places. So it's 3.99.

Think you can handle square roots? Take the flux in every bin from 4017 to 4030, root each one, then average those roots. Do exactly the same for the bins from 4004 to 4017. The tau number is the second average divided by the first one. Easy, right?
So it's 0.98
